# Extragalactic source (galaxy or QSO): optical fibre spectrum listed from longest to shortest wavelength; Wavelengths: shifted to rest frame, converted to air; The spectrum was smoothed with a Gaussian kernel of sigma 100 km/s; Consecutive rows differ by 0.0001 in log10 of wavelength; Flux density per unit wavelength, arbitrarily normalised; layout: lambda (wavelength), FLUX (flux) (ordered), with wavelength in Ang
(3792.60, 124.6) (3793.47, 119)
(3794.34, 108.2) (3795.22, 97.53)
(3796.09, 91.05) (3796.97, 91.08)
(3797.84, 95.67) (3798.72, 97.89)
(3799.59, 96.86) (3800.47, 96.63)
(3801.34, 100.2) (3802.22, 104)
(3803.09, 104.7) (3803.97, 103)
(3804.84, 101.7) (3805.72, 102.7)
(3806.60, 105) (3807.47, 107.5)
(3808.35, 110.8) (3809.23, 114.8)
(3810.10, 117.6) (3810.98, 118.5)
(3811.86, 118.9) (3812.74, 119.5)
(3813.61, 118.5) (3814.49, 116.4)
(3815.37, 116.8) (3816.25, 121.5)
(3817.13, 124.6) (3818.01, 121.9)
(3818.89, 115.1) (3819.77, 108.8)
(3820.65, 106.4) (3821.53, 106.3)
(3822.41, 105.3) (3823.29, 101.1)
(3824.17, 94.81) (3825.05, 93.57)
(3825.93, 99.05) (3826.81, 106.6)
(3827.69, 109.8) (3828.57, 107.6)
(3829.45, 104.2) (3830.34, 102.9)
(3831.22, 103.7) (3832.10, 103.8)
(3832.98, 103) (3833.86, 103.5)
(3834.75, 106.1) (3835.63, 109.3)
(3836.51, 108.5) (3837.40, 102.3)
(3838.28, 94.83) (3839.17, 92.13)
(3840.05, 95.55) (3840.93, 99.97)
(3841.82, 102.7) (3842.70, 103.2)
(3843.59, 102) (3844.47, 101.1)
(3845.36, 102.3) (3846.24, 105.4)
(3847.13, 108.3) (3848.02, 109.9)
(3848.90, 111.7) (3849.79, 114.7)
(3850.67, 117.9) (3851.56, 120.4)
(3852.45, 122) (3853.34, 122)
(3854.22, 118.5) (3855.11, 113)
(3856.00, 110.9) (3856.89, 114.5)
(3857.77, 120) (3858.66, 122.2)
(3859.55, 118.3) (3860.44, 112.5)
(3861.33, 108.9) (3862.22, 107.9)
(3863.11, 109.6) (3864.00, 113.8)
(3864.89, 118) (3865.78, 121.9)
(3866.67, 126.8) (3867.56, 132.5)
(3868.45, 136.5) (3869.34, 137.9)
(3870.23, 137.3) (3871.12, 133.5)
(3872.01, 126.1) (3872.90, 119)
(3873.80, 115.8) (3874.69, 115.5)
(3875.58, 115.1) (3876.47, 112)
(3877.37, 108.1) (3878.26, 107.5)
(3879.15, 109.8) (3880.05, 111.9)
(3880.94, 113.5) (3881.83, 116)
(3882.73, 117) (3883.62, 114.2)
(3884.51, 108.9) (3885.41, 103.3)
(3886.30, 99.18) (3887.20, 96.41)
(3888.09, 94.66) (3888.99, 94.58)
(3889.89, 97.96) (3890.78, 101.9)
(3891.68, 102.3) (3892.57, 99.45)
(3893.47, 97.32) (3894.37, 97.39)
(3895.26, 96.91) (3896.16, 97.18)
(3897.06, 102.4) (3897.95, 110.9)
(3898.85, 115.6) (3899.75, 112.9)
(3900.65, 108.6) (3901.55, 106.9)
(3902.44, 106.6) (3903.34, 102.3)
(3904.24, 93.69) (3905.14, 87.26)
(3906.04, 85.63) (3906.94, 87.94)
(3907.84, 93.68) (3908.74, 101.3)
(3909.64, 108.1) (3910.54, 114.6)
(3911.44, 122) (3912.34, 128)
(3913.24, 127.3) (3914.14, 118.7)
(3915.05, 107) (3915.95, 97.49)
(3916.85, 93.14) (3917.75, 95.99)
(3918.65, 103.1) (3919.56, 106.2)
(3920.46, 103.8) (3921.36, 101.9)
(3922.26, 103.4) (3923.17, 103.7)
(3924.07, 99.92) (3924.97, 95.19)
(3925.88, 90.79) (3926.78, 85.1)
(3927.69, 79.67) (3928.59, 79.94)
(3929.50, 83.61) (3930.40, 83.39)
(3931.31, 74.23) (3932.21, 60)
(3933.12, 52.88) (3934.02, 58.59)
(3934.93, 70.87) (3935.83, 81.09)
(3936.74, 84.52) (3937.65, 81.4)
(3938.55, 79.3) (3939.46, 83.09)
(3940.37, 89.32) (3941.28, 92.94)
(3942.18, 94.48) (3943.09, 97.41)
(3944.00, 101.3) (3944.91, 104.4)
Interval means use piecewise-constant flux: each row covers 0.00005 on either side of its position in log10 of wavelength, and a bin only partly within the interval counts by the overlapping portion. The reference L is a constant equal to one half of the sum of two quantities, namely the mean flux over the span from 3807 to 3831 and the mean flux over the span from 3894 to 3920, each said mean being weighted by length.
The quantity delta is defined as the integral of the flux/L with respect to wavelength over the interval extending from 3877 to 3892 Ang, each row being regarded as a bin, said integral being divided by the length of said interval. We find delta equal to 0.98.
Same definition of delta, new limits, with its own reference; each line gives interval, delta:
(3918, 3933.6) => 0.82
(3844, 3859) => 1.06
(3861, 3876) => 1.14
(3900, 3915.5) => 0.99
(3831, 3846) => 0.95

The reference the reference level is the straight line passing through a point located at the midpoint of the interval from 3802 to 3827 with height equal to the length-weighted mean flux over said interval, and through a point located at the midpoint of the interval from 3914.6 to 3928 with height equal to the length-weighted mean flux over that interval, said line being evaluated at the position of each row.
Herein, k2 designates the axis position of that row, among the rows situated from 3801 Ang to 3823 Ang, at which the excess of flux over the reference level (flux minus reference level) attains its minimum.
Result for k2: 3801.34 Ang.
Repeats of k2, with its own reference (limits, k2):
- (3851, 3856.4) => 3856.00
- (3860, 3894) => 3888.09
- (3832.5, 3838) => 3837.40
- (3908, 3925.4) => 3916.85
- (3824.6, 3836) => 3825.05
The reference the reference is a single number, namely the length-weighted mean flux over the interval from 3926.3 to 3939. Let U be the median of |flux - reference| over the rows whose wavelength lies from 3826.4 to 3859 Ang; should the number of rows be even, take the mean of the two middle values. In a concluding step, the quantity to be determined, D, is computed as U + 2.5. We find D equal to 34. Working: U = 31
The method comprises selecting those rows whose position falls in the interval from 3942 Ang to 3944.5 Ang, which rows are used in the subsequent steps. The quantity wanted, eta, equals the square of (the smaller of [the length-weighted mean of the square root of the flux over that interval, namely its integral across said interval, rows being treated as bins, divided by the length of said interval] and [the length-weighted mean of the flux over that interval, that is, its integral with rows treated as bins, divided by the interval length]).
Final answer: 98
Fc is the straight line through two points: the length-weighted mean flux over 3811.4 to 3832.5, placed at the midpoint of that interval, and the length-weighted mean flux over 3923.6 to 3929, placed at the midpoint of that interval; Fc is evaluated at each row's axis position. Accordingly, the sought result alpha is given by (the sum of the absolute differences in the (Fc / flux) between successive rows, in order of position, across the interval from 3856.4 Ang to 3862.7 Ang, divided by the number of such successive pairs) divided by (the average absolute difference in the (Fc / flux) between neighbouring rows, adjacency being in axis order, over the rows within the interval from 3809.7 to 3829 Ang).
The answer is 1.0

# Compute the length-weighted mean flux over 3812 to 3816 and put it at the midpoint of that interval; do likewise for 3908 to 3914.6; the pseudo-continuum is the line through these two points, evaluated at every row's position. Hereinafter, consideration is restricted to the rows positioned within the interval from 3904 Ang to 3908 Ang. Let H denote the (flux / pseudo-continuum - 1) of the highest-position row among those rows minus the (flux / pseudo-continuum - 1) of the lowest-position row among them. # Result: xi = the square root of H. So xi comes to 0.02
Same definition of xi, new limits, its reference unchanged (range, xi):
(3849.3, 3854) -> 0.25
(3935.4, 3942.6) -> 0.34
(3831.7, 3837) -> 0.20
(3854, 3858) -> 0.12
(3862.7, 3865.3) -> 0.27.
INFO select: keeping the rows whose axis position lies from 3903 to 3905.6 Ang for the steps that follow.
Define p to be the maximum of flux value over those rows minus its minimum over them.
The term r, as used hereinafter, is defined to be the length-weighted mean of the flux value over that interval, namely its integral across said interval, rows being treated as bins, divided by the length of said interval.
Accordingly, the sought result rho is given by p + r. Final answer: 109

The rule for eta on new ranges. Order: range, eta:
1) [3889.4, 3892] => 100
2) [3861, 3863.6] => 109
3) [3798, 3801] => 97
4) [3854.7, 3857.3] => 112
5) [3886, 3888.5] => 97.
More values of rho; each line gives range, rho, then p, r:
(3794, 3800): 114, 17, 97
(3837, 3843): 110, 11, 99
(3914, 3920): 128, 26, 102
